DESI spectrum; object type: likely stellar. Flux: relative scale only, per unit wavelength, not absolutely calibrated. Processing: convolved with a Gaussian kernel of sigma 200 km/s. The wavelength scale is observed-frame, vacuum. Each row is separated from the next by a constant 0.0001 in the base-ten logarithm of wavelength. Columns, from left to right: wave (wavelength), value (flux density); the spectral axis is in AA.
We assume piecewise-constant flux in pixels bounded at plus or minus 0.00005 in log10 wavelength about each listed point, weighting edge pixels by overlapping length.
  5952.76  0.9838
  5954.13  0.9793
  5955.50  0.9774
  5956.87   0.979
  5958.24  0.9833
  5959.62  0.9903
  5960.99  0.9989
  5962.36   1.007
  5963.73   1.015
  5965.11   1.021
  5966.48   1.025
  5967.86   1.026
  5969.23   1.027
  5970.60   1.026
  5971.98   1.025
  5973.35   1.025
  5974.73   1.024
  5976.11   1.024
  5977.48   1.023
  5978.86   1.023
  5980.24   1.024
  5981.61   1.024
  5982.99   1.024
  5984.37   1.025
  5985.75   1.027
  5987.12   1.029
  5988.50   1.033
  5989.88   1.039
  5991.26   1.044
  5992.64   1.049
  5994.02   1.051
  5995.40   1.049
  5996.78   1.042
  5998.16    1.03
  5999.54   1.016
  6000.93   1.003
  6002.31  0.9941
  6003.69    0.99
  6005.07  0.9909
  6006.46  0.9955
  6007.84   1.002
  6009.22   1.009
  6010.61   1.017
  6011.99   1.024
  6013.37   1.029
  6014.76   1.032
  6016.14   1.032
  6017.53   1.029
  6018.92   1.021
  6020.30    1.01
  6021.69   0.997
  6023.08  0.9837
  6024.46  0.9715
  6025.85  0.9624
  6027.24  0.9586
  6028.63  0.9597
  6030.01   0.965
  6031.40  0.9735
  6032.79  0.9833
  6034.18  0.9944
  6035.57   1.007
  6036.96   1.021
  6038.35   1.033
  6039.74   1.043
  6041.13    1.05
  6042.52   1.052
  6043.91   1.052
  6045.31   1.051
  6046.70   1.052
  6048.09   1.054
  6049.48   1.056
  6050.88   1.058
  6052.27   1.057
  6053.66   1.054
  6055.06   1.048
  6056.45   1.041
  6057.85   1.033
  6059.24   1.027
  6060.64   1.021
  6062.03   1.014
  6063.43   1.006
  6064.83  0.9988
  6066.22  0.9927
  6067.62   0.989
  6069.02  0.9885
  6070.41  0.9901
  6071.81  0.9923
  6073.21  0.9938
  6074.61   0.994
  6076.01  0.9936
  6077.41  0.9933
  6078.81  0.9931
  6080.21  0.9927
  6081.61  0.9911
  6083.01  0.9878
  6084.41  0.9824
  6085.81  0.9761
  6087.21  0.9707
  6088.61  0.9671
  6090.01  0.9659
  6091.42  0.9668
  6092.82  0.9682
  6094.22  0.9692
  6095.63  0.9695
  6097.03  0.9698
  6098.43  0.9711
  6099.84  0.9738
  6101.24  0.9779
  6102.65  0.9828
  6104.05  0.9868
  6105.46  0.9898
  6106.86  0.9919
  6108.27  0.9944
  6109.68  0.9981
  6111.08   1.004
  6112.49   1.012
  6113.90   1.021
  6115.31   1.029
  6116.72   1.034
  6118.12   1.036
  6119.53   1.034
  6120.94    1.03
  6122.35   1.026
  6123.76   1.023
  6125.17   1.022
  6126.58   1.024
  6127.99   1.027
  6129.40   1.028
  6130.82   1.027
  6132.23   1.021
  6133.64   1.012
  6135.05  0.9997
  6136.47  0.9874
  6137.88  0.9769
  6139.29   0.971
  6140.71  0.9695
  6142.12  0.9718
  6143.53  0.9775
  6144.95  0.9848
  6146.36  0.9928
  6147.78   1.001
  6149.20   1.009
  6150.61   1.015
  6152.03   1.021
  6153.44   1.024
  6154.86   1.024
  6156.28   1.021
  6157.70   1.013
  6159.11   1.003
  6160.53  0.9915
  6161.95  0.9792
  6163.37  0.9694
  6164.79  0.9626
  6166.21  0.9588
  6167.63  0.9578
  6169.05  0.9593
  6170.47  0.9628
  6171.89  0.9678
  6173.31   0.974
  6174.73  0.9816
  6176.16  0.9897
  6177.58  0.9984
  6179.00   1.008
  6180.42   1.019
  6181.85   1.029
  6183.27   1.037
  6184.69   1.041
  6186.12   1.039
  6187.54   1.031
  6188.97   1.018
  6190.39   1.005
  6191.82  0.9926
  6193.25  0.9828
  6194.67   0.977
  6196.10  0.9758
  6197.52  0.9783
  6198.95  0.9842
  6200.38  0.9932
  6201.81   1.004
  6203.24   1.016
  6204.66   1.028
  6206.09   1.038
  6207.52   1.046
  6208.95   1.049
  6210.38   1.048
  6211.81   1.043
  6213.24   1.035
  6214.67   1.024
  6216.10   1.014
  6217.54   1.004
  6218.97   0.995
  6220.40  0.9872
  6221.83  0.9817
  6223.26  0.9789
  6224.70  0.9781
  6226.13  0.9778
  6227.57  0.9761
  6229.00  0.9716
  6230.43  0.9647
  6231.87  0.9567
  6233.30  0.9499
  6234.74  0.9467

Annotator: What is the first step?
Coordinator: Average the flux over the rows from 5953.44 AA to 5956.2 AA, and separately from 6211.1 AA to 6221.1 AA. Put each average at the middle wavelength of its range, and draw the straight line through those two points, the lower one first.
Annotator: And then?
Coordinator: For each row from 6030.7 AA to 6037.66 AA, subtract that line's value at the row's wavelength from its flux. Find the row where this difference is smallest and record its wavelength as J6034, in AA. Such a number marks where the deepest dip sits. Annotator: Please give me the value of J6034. 6031.40 AA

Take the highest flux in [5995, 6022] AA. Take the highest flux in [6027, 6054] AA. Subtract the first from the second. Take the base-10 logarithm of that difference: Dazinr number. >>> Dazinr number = -2.05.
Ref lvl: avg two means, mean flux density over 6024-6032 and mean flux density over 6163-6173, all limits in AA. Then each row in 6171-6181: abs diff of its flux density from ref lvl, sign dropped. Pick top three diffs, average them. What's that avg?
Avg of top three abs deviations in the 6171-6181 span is 0.045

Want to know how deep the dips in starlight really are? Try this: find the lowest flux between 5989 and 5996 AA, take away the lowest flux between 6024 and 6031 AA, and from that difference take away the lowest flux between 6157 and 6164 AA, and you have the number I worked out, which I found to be -0.89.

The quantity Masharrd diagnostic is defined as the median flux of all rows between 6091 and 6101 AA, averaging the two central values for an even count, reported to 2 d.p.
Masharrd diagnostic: 0.97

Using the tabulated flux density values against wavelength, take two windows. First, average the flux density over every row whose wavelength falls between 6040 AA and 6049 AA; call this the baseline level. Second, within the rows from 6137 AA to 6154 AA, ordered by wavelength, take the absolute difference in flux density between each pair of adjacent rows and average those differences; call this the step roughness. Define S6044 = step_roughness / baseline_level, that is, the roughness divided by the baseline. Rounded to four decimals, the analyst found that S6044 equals 0.0053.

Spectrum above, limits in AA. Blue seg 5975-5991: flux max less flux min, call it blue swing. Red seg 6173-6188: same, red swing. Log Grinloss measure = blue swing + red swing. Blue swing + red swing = 0.083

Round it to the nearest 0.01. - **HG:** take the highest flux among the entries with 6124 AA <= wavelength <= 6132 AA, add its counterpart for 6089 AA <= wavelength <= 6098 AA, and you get 2.00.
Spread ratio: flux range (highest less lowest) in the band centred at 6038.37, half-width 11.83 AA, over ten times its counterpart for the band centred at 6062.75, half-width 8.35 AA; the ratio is 0.16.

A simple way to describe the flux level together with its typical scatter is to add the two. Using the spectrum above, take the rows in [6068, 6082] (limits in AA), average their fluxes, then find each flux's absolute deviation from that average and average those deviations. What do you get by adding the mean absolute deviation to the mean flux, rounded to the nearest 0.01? 0.99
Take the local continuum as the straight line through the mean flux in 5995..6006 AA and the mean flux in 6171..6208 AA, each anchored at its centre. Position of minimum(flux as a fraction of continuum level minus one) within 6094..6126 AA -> 6094.22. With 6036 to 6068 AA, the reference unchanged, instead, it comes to 6067.62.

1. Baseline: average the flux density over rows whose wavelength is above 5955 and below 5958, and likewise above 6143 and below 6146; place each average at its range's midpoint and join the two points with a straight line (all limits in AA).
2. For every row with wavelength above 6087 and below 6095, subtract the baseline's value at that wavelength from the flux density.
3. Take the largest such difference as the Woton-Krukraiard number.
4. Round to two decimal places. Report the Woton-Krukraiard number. -0.01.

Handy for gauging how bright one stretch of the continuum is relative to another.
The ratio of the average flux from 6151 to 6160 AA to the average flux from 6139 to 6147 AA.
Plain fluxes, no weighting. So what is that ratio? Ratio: 1.04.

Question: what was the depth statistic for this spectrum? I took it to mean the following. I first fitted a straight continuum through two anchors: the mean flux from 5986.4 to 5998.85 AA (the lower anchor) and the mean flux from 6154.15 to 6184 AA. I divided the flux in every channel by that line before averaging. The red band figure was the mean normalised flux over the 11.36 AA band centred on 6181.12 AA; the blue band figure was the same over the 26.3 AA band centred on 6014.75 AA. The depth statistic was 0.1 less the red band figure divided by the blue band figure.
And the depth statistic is -0.966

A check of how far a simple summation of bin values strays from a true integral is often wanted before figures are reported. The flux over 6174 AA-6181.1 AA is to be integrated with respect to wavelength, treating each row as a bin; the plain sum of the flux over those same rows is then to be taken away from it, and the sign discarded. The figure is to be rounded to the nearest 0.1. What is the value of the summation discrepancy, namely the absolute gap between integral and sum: 2.1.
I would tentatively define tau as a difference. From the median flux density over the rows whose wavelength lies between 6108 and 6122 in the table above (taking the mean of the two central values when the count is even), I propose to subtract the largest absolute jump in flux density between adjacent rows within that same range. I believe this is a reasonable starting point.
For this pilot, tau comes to 1.016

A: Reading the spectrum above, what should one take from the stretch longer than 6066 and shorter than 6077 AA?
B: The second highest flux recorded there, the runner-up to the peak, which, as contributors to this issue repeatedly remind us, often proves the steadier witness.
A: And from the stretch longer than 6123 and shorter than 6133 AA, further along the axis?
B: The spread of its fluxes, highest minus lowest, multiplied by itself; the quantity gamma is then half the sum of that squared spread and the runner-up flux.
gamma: 0.497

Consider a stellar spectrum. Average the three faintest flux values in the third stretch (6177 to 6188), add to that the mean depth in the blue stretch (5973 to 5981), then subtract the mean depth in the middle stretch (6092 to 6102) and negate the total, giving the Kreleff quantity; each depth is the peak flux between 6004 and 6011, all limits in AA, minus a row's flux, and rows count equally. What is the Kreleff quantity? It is -0.96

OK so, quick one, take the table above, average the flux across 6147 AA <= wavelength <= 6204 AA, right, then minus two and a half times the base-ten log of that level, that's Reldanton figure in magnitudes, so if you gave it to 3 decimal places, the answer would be 0.002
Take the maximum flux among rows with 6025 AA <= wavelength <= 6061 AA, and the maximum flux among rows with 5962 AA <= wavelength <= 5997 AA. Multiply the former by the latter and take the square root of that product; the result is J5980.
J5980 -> 1.05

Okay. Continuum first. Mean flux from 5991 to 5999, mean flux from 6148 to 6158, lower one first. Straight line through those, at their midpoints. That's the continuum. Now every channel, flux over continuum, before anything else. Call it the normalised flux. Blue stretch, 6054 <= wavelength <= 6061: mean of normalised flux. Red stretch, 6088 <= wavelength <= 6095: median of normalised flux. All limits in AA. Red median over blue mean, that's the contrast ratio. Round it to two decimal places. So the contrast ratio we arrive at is 0.94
